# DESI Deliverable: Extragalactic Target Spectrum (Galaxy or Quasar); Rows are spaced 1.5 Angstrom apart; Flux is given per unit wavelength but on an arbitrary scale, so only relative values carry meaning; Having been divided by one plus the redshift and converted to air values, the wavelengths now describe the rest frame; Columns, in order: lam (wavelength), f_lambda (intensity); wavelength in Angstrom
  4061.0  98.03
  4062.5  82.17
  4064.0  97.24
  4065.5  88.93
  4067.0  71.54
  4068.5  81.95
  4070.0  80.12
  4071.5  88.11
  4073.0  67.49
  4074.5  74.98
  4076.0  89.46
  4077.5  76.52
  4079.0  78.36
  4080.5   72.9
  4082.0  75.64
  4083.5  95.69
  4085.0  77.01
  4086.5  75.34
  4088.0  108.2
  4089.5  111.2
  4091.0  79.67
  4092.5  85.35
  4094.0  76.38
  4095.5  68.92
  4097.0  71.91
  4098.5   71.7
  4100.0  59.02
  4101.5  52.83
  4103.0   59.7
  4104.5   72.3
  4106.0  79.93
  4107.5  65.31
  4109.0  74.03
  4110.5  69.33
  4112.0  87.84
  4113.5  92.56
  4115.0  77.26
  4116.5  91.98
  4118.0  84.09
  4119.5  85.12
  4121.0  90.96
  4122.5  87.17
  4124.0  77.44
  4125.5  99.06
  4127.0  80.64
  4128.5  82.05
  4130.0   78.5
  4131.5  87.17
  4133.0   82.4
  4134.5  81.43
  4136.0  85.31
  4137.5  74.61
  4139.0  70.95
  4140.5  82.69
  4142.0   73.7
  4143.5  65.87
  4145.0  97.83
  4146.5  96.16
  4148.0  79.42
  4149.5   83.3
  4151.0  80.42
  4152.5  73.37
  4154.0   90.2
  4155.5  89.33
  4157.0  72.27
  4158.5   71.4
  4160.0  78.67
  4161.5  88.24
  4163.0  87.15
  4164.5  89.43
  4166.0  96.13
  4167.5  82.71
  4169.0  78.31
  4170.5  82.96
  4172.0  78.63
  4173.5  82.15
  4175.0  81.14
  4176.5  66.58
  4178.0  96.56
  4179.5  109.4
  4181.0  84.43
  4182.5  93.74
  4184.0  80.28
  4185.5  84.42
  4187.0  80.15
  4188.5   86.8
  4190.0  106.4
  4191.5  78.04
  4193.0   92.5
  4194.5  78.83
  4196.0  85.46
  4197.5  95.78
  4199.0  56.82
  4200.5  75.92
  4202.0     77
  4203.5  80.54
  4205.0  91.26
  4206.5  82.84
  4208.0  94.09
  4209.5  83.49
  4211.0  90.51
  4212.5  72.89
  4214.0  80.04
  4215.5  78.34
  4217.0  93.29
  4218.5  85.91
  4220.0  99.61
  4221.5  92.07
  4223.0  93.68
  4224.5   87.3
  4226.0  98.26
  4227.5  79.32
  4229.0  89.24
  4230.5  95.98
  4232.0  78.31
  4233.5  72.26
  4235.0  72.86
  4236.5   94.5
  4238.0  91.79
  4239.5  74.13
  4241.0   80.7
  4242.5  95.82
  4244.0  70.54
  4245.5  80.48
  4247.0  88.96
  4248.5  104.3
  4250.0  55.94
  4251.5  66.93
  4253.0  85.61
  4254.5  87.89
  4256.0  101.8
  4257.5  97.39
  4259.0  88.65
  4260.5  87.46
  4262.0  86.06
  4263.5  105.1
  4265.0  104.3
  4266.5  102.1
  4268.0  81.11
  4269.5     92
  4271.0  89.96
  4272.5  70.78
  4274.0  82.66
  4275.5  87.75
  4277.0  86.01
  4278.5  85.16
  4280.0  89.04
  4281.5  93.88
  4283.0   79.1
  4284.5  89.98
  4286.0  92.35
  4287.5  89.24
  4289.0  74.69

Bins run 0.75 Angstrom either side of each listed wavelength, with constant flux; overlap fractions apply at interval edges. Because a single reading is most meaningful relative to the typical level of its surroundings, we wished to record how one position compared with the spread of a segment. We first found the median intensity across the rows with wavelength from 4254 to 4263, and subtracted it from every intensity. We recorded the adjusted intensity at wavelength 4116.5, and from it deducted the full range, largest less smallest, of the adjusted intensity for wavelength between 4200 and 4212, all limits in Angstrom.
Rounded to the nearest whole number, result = -14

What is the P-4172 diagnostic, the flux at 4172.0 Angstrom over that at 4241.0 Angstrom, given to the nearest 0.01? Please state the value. 0.97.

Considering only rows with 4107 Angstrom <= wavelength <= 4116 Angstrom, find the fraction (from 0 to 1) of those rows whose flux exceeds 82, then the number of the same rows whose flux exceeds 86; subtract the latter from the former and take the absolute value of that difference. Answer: 1.7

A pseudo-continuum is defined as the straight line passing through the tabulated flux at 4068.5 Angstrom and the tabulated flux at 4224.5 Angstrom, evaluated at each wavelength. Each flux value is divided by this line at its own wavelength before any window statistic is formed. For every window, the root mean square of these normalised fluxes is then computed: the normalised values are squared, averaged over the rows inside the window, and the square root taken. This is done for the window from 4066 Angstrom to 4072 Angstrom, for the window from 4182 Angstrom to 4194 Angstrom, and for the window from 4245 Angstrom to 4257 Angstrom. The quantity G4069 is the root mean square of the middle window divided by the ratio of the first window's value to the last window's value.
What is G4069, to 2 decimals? 1.01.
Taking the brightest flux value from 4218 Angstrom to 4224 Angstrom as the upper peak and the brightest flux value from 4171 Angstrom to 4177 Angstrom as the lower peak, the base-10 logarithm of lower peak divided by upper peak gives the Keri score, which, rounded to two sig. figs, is -0.084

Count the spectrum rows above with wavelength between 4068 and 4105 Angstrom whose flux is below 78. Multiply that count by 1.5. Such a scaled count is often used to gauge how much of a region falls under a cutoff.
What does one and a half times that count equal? 22.5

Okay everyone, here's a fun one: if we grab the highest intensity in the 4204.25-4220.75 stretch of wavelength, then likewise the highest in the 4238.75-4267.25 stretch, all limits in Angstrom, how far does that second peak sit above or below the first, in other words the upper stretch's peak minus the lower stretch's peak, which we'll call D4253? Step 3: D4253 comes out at 5.5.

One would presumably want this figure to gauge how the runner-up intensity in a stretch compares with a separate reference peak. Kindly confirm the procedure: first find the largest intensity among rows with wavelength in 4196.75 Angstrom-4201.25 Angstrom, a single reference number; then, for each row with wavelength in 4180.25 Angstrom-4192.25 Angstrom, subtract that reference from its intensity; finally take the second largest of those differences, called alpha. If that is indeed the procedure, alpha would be -2.0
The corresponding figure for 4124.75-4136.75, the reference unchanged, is -8.6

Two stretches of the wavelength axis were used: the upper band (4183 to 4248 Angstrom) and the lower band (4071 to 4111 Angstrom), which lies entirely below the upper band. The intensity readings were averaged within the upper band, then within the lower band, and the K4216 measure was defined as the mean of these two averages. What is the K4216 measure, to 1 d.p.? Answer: 80.9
